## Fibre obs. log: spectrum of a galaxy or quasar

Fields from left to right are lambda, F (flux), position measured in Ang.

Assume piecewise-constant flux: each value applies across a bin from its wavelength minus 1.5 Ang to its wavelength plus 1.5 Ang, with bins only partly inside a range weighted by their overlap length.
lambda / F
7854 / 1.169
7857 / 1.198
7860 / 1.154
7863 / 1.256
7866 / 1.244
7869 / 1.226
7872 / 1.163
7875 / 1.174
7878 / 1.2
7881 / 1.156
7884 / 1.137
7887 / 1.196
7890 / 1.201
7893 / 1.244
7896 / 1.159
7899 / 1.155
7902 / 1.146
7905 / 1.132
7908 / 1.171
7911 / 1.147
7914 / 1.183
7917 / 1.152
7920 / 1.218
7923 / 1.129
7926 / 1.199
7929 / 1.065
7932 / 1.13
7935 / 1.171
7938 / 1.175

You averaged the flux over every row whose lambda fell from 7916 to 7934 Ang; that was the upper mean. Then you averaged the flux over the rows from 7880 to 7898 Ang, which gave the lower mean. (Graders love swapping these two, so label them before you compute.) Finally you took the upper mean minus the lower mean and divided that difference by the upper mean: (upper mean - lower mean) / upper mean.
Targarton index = -0.029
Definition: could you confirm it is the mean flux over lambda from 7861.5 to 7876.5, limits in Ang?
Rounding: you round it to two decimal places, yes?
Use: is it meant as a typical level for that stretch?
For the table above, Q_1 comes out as 1.21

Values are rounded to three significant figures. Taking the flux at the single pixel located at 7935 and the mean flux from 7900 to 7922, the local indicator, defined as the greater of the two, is 1.17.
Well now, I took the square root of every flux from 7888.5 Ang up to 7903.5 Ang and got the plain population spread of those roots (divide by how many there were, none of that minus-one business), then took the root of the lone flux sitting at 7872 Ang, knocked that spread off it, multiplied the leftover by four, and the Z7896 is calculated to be 4.25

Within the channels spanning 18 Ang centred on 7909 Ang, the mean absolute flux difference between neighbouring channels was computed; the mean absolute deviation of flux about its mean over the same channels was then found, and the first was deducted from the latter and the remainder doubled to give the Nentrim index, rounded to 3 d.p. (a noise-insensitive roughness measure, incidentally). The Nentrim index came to -0.028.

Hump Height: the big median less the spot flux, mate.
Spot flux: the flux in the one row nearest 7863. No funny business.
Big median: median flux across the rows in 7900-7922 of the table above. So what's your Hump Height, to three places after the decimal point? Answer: -0.104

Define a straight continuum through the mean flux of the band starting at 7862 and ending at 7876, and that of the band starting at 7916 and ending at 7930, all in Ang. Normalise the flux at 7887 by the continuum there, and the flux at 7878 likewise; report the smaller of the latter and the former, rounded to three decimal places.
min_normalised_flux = 0.998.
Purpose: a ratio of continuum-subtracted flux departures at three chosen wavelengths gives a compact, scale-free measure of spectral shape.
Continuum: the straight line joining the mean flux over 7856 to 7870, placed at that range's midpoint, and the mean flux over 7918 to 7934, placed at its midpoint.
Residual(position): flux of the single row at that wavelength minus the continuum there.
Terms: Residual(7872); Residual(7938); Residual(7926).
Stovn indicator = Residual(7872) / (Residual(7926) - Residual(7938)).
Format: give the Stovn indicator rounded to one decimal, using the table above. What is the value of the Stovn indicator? -3.8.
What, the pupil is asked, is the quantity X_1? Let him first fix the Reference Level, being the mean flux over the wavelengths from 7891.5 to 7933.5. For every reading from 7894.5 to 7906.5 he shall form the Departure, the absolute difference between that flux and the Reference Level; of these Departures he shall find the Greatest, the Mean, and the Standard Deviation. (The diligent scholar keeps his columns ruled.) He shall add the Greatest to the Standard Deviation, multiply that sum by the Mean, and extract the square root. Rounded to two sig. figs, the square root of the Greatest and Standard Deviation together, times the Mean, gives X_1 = 0.021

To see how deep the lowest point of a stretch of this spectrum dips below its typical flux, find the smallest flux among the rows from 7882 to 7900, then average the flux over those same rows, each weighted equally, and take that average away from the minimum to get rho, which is -0.045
